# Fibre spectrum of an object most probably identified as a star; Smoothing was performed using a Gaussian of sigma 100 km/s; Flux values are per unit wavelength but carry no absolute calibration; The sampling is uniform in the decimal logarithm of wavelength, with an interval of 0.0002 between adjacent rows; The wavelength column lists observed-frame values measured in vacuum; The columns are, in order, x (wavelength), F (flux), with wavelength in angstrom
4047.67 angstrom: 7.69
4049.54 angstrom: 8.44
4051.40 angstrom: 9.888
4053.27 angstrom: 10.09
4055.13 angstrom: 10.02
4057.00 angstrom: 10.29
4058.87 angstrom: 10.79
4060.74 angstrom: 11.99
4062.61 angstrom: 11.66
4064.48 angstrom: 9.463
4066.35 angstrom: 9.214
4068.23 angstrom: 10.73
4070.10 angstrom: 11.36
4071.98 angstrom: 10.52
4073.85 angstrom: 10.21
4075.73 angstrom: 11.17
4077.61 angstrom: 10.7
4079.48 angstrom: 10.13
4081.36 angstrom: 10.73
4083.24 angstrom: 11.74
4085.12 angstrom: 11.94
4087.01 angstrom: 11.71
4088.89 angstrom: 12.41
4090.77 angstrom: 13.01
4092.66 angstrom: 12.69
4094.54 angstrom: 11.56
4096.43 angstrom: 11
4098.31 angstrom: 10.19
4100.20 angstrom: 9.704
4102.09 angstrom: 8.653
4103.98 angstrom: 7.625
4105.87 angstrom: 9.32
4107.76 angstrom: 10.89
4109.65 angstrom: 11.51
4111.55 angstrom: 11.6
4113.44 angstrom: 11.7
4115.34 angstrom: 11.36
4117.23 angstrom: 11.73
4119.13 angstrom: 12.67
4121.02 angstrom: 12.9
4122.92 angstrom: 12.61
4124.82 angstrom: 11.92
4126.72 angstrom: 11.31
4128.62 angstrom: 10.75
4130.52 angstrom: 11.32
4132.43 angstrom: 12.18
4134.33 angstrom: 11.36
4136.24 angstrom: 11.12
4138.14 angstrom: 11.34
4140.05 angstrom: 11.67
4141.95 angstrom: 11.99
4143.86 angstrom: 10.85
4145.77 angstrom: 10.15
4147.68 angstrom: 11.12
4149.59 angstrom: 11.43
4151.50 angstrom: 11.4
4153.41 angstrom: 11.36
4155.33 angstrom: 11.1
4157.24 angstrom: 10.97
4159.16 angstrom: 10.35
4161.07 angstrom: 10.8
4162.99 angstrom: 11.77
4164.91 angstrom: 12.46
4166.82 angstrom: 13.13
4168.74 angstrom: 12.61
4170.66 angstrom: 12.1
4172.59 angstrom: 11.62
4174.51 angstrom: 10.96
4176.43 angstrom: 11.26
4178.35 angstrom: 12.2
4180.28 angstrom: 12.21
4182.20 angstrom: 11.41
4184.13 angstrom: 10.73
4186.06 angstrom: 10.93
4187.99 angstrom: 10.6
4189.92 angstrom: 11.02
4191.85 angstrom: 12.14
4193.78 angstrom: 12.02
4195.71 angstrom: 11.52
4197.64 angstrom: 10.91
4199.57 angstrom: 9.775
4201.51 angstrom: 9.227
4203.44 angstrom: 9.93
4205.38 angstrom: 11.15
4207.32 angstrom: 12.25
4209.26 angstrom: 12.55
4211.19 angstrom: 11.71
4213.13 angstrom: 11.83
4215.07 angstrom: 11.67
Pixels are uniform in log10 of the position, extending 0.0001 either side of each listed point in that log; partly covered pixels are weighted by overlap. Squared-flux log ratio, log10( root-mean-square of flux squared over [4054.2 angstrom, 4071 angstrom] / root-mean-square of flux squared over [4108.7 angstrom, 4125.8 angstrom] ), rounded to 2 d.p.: -0.10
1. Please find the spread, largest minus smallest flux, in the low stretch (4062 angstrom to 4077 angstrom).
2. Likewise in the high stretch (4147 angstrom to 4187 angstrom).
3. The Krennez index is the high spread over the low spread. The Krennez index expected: 1.1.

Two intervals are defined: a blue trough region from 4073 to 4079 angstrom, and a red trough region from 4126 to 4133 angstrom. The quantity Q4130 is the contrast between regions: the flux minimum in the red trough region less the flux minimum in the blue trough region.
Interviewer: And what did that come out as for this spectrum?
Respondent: 0.5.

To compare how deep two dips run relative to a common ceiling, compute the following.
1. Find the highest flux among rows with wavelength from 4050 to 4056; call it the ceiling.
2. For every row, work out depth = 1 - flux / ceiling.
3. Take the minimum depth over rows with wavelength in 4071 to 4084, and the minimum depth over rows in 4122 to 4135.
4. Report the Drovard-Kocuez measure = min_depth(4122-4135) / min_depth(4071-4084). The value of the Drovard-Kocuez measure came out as 1.5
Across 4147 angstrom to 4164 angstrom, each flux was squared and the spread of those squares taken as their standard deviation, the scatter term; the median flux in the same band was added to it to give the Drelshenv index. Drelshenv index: 20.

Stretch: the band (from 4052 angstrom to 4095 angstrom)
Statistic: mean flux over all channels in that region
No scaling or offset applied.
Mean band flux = 11.0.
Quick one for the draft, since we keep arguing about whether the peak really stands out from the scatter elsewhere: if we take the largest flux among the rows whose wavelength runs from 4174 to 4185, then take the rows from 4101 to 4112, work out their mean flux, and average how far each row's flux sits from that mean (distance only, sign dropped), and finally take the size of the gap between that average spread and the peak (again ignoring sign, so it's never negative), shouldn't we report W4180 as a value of 10.8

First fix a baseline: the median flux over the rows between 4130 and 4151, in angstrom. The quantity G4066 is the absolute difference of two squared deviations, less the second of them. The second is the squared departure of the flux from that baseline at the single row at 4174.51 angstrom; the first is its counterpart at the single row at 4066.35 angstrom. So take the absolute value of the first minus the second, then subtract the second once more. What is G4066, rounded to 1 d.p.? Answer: 4.2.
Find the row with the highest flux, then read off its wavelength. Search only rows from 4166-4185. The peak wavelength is 4166.82 angstrom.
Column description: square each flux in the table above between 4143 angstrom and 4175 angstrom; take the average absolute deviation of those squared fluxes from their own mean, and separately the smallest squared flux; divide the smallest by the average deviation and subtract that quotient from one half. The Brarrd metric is -6.8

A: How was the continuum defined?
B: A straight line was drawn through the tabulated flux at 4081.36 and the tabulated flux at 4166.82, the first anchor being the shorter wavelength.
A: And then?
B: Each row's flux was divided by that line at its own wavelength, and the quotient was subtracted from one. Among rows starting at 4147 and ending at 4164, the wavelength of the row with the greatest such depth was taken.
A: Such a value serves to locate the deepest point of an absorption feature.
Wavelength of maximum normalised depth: 4159.16 angstrom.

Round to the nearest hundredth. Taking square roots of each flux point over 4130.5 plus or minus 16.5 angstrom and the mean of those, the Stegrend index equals 3.40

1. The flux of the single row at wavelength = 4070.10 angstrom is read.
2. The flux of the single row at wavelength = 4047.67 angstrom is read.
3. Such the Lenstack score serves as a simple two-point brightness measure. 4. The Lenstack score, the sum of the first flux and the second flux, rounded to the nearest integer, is 19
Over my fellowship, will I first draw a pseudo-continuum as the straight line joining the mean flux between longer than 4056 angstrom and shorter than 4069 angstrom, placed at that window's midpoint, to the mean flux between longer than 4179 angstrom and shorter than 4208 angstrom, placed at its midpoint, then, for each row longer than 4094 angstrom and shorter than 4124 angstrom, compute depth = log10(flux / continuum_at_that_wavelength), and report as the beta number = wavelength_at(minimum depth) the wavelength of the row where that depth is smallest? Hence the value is 4103.98 angstrom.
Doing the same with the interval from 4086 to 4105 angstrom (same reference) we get 4103.98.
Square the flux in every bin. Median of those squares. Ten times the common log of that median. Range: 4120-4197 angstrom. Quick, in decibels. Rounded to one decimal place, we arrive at 21.1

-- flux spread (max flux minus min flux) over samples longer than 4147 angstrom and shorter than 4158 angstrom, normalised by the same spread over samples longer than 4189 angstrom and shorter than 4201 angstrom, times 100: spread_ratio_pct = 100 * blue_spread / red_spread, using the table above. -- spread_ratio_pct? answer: 19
